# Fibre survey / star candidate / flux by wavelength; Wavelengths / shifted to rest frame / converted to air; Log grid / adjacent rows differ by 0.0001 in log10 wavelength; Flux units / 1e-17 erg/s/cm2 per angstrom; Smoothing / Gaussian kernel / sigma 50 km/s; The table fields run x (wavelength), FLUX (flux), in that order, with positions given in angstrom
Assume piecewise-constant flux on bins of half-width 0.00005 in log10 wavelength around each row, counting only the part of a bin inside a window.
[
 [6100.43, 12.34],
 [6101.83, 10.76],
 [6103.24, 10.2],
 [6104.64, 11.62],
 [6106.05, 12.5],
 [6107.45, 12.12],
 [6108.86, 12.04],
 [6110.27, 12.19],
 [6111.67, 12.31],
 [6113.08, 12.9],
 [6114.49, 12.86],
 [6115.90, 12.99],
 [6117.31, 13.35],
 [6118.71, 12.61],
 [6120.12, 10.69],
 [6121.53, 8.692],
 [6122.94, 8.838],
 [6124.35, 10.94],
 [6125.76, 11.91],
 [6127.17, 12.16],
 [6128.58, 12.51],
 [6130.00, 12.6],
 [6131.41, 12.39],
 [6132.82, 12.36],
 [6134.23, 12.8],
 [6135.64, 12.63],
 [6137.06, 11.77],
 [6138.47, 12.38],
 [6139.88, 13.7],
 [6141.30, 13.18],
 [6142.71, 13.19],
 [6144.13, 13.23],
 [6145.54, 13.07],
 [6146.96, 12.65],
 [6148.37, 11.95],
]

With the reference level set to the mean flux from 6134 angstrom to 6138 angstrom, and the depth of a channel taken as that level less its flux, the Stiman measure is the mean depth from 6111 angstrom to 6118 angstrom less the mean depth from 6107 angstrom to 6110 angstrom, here -0.8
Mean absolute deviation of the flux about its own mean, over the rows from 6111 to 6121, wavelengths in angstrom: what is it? 0.6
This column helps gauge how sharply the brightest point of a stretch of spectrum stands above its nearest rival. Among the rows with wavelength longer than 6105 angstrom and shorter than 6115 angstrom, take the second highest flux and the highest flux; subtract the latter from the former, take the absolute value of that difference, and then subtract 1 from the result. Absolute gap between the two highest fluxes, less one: -0.96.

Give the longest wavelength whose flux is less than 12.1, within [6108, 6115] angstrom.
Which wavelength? 6108.86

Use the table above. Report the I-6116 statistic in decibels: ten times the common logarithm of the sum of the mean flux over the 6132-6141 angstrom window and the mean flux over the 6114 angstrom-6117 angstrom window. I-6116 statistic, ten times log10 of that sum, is 14.1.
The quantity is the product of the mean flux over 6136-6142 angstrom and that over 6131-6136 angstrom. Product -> 160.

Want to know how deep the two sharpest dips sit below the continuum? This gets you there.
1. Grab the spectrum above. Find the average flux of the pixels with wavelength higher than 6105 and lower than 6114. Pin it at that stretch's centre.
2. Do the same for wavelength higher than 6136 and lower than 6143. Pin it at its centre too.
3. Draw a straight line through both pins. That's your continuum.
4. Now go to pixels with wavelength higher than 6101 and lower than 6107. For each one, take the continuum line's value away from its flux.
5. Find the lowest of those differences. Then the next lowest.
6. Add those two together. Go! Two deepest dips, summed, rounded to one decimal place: -3.5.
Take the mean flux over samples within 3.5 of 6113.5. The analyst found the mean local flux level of 12.7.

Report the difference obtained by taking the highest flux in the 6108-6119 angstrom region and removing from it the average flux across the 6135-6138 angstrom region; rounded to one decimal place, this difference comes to 1.2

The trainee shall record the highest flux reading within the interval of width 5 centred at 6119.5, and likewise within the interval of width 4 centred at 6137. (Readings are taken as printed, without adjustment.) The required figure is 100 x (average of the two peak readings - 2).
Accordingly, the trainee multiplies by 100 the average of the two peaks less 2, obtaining 1099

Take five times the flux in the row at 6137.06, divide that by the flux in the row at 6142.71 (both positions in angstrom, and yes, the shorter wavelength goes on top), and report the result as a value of 4.5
